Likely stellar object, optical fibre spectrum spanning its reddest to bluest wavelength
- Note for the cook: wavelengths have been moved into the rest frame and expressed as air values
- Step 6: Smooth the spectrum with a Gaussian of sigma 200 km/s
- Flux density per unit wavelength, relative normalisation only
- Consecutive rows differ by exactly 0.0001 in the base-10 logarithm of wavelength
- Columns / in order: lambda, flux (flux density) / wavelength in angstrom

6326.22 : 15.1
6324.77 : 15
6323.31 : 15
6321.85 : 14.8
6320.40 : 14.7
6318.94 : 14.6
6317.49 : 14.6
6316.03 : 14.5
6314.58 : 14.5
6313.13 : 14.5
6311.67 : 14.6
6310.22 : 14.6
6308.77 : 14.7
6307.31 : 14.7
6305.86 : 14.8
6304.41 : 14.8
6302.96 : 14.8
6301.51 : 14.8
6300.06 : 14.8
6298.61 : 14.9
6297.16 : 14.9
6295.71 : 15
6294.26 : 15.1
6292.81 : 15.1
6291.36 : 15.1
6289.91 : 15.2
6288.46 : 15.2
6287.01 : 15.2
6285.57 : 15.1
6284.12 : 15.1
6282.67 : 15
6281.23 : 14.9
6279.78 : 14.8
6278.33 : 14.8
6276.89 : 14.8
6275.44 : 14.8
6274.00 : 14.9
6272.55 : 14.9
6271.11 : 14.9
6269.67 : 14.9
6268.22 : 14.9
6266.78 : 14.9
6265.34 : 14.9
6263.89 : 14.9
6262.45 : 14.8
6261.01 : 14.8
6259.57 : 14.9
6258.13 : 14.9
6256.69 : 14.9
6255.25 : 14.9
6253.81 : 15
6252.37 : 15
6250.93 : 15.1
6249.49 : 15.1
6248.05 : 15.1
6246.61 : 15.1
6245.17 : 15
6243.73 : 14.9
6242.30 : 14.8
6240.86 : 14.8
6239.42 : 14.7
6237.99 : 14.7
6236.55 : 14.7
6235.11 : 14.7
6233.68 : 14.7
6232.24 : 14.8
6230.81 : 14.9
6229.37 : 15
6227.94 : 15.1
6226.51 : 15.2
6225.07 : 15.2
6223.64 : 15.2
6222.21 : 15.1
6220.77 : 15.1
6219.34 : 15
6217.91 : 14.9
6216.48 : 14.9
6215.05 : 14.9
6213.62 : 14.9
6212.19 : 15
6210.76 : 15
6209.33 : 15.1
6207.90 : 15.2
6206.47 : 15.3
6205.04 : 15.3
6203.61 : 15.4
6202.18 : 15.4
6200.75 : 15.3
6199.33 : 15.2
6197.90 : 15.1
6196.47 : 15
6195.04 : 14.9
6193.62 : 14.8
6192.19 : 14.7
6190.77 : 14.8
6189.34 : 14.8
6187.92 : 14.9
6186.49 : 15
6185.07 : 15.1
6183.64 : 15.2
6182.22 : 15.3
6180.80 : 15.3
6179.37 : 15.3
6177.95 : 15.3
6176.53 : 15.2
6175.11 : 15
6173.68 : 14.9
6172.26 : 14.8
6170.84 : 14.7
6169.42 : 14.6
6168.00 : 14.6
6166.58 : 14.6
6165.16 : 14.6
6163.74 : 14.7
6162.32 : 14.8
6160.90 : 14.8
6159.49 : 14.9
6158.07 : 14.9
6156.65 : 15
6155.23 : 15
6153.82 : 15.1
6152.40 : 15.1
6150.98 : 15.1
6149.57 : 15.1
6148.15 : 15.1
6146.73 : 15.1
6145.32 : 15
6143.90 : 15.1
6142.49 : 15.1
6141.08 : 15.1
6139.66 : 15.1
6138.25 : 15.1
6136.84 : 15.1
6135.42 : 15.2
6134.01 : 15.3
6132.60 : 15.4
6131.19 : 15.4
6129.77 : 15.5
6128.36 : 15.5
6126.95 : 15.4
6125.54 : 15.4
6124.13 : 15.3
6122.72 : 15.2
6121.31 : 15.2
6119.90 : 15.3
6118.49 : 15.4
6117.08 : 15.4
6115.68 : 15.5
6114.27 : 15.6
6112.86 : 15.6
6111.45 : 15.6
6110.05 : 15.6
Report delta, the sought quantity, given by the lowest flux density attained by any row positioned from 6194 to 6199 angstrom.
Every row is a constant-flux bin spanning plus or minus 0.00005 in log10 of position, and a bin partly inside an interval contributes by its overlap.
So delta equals 14.9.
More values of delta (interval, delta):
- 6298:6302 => 14.8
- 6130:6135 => 15.3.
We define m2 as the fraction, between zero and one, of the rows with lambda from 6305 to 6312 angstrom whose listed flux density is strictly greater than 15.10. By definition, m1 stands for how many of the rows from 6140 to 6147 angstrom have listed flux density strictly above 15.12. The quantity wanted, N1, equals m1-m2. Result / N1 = 0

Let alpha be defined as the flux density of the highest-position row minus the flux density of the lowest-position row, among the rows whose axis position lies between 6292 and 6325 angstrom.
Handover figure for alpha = -0.1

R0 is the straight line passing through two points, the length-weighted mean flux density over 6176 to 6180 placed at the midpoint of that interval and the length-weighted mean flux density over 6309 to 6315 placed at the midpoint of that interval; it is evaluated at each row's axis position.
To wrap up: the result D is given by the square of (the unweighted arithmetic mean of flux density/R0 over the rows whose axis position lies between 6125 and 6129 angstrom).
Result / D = 0.98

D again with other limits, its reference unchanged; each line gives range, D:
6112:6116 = 0.99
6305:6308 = 1.02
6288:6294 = 1.06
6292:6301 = 1.04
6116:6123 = 0.96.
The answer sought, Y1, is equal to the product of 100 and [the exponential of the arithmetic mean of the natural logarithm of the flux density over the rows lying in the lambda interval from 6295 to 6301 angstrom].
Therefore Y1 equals 1490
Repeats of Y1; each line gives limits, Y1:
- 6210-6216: 1495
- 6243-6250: 1504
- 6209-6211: 1505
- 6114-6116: 1555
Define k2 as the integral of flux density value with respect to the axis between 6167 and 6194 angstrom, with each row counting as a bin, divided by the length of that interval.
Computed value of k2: 15.0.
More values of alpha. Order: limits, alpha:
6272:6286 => 0.2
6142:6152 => 0.0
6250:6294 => 0.0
